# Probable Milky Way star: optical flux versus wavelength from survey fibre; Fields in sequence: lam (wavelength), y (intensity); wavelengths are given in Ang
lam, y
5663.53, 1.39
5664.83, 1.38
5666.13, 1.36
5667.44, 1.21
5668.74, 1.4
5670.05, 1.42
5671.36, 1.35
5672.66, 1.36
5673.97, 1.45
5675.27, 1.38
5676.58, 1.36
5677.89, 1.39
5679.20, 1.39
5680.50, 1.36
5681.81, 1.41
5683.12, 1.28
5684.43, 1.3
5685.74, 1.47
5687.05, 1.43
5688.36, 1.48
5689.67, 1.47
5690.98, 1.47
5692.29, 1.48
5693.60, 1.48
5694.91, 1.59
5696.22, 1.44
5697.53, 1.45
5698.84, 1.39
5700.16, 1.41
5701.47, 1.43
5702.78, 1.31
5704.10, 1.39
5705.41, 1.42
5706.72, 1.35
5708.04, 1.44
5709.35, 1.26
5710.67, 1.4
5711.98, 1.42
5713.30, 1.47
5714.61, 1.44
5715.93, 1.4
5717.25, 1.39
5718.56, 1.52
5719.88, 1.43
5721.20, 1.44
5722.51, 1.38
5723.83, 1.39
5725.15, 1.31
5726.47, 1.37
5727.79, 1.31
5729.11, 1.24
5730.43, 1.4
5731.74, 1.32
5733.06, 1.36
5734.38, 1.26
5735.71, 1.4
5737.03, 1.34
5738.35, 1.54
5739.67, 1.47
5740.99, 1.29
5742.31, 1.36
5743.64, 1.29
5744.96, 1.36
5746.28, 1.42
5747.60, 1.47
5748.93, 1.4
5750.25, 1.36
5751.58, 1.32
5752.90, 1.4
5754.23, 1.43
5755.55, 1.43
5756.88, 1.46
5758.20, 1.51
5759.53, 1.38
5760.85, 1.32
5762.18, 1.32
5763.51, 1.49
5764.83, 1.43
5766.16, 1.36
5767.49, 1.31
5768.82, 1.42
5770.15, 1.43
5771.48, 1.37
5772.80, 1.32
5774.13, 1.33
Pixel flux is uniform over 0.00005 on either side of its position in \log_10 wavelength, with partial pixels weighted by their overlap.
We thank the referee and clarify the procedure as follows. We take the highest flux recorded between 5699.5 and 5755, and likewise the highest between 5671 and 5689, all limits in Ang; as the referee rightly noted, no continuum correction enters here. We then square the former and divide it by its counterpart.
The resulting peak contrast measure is 1.60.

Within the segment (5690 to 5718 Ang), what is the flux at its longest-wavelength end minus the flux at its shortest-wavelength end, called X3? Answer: -0.08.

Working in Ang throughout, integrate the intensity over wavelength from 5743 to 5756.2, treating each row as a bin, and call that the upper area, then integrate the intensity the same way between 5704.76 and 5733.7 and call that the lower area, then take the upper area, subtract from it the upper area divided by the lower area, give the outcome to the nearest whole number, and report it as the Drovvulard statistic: 18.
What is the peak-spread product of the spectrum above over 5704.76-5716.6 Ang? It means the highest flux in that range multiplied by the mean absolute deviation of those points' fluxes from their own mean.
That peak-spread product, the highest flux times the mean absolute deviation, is 0.062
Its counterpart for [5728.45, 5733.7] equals 0.070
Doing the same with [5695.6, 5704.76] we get 0.049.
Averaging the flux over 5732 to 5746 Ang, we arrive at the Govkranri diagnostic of 1.37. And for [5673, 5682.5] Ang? 1.39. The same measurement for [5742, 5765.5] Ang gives 1.40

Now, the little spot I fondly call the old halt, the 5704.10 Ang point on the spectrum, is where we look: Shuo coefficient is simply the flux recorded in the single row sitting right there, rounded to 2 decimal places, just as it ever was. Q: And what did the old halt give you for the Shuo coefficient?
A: 1.39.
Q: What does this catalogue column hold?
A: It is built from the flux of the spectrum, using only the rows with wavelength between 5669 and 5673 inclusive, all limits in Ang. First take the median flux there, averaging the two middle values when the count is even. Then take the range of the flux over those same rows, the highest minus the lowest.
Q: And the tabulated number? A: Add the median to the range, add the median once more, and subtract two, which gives 0.79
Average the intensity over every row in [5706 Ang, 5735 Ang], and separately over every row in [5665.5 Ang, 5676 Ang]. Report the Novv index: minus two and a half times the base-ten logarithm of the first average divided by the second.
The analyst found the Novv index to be -0.01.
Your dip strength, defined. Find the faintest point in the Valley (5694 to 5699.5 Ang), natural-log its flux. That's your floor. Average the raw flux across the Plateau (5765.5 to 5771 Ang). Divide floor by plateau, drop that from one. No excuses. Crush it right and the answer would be 0.761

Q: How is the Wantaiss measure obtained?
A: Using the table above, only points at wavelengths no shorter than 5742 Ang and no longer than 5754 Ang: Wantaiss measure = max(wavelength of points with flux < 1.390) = 5751.58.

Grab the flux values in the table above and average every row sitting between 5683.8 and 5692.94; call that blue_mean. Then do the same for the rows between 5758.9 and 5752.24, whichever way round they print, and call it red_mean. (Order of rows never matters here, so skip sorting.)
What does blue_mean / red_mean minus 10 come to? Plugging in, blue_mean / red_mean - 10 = -9.00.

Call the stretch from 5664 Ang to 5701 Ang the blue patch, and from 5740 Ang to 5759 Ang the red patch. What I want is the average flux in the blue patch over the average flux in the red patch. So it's 1.01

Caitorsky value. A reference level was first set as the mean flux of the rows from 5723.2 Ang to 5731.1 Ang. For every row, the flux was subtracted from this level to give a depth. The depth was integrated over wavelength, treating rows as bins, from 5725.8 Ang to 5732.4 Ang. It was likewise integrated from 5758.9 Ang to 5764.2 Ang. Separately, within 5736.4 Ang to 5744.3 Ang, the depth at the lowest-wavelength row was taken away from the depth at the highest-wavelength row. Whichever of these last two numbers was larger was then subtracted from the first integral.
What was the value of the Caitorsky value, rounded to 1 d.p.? 0.0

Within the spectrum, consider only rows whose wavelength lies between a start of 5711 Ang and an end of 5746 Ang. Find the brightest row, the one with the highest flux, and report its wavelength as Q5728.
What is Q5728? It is 5738.35 Ang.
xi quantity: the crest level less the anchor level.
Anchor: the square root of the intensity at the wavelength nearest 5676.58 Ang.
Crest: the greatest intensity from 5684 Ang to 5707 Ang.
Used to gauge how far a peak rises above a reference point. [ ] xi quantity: 0.42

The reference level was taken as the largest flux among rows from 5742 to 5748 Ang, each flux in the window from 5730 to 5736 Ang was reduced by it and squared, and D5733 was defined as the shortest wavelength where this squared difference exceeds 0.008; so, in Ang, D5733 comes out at 5731.74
